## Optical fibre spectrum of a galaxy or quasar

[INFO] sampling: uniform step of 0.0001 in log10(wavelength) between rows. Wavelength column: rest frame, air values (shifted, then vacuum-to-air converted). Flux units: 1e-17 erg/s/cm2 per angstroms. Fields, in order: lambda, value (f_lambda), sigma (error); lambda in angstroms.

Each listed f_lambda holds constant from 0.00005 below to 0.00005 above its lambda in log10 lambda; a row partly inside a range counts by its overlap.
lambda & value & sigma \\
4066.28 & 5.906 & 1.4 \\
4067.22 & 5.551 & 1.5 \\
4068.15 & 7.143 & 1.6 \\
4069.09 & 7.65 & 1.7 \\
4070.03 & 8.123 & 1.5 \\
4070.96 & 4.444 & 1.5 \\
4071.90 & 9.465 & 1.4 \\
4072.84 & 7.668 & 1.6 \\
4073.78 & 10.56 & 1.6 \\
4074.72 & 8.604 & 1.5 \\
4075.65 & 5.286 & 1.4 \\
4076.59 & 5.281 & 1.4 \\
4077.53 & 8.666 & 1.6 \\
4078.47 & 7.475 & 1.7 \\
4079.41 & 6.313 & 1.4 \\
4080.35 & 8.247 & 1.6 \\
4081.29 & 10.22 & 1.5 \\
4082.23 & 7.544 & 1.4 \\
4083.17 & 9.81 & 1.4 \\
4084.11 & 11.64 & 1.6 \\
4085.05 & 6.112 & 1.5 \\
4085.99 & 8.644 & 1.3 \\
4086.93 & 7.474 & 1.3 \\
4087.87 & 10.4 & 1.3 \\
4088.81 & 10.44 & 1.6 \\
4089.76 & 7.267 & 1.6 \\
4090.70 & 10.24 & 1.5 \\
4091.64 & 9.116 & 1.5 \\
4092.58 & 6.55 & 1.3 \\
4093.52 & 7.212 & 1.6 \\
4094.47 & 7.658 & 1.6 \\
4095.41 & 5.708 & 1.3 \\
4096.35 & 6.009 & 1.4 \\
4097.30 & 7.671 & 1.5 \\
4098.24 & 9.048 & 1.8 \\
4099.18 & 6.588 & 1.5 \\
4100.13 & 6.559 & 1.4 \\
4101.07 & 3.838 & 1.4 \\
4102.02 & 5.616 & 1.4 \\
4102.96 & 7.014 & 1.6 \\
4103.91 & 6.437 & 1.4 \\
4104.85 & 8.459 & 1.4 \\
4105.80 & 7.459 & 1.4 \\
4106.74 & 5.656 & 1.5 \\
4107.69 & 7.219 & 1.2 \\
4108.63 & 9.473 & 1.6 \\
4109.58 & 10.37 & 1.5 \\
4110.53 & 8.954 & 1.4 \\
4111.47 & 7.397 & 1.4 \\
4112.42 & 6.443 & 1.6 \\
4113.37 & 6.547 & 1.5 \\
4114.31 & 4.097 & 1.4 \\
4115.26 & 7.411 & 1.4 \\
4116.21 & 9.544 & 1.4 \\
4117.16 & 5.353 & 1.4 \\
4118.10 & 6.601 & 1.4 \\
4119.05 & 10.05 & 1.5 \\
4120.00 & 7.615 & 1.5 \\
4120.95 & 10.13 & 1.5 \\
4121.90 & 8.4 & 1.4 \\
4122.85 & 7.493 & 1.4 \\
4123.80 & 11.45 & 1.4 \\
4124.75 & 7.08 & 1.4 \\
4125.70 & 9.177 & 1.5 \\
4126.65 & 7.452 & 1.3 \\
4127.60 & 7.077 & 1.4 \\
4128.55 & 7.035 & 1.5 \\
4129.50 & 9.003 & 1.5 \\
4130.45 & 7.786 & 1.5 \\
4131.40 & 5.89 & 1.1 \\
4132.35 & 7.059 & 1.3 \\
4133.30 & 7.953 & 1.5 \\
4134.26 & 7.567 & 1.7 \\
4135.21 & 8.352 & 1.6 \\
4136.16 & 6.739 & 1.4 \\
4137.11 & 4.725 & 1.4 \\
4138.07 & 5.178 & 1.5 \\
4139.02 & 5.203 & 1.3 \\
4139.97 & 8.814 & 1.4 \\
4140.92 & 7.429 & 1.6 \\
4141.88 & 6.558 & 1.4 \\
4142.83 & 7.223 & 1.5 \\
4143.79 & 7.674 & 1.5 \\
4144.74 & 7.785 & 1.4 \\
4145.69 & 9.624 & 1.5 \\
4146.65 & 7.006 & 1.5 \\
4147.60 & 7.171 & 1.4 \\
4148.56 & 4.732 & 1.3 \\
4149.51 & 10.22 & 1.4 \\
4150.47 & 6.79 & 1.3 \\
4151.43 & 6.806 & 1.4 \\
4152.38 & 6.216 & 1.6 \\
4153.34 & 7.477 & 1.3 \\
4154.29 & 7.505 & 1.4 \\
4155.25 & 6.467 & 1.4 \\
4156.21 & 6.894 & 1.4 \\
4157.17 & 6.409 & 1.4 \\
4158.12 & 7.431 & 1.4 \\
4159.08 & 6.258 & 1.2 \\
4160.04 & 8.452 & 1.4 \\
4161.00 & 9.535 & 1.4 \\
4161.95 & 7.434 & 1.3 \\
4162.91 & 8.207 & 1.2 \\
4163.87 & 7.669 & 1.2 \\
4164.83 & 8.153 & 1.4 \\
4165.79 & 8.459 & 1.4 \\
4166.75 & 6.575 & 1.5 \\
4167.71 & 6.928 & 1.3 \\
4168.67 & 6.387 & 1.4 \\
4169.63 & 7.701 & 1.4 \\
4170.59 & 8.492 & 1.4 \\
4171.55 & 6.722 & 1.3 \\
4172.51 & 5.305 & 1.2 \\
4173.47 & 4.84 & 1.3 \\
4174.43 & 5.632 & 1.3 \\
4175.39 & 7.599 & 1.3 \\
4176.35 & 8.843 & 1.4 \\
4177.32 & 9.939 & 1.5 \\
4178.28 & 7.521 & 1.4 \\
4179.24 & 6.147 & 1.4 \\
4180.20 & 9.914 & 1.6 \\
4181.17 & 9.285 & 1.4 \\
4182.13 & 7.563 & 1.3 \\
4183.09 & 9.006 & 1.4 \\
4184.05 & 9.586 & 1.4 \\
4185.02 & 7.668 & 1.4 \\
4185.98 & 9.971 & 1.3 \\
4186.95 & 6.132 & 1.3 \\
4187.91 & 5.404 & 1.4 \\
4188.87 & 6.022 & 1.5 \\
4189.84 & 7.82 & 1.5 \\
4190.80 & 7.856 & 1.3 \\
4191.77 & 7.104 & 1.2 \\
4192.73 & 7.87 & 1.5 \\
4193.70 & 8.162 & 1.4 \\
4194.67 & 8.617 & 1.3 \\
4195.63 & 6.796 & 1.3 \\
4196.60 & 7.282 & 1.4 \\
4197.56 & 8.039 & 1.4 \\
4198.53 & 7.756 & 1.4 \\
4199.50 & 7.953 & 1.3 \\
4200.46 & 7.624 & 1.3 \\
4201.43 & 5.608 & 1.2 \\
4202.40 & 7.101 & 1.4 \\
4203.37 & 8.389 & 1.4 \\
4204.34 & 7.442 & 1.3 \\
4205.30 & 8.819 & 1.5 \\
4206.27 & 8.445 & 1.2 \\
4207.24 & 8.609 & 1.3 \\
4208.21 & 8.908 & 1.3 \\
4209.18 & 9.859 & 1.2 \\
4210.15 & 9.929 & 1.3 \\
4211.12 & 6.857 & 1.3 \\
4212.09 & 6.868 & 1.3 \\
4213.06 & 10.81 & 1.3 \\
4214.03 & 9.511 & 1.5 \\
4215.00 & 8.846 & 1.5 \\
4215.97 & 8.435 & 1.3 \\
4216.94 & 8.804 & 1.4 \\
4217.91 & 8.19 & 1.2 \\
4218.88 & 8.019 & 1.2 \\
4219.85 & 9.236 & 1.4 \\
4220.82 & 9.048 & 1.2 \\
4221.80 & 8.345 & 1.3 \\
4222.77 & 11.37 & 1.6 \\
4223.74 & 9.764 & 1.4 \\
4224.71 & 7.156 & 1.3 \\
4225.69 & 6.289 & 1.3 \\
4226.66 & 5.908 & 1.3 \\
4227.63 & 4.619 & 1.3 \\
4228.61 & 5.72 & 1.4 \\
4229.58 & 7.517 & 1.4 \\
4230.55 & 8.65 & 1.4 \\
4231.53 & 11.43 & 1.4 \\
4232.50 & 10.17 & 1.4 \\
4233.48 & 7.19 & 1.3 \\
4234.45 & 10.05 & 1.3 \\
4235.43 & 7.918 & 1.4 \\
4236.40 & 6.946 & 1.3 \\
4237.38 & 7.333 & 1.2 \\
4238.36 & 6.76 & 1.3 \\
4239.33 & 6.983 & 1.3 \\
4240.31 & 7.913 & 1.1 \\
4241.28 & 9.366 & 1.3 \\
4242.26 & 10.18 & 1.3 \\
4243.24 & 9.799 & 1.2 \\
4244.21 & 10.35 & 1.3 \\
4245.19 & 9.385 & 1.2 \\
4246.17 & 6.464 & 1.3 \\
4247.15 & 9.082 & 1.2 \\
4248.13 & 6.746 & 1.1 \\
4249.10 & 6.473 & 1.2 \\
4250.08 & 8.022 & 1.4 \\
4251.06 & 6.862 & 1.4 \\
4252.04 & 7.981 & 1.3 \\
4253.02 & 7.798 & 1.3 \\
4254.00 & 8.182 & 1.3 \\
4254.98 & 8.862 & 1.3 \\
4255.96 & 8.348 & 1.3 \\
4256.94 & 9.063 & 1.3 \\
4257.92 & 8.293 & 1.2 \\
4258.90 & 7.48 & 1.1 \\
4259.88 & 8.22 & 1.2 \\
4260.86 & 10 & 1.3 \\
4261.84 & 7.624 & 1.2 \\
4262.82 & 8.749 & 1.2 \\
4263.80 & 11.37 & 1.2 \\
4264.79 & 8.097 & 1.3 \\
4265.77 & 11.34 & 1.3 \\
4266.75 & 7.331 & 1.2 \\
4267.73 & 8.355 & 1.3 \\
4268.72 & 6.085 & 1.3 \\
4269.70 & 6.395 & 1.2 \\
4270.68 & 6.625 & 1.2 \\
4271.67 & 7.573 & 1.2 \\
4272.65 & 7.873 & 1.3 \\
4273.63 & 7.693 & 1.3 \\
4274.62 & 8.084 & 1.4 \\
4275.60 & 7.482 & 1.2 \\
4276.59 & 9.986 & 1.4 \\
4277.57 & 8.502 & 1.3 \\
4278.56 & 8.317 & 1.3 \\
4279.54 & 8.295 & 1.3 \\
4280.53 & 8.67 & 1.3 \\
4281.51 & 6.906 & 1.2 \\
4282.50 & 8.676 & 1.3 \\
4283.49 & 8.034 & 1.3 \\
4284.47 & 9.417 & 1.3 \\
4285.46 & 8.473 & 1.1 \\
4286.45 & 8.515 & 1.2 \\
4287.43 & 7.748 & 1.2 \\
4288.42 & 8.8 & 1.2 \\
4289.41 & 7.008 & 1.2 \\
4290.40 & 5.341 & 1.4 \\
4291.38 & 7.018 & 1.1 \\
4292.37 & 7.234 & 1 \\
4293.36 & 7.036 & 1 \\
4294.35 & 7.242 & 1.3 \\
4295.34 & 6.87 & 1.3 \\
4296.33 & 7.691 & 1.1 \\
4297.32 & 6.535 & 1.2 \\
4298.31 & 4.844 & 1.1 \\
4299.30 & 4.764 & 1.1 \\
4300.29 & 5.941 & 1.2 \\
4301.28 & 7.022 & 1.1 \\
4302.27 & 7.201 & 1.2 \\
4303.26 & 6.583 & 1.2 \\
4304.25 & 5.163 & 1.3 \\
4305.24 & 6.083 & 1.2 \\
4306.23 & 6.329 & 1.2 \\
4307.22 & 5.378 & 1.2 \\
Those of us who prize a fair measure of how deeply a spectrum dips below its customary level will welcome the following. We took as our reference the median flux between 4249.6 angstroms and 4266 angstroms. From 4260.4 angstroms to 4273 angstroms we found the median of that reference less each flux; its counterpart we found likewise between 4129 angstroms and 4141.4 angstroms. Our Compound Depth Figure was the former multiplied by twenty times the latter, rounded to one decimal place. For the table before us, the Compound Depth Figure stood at 5.5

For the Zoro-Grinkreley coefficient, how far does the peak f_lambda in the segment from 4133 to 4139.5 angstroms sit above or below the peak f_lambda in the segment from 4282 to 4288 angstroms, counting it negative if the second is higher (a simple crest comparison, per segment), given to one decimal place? -1.1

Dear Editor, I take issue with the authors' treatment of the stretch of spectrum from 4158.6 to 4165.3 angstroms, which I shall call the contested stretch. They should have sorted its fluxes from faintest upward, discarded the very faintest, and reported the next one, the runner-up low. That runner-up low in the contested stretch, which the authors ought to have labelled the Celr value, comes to 7.434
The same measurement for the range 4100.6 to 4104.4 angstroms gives 5.616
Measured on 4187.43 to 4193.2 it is 6.022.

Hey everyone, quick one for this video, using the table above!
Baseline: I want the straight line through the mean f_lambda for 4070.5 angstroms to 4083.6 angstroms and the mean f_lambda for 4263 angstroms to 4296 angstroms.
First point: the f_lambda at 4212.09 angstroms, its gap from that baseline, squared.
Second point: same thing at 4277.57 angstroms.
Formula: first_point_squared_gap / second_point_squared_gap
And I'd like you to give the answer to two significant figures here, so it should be 3.6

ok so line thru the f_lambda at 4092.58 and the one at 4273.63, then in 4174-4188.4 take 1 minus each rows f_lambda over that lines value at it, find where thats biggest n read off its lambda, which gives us 4187.91 angstroms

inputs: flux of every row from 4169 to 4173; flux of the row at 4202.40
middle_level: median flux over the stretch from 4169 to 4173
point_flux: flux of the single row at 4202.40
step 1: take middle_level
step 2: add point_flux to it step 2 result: 14.3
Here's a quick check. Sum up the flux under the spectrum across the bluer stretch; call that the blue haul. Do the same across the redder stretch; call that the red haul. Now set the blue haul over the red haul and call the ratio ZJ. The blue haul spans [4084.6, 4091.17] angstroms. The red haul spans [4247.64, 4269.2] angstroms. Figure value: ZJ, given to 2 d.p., 0.32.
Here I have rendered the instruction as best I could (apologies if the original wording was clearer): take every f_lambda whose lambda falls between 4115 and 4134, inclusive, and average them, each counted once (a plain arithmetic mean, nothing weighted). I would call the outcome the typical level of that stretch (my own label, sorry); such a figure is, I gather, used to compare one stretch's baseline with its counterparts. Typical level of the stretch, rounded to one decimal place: 8.0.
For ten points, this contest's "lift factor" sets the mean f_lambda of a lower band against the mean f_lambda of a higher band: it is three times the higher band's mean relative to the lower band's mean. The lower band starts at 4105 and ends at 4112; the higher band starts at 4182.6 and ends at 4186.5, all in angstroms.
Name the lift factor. 3.4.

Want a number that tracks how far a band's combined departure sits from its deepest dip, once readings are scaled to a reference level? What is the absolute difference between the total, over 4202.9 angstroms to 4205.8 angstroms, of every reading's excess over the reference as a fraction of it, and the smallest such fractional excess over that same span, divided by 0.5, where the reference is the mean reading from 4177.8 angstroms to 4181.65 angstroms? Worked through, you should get 0.19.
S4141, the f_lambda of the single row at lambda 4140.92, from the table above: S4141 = 7.429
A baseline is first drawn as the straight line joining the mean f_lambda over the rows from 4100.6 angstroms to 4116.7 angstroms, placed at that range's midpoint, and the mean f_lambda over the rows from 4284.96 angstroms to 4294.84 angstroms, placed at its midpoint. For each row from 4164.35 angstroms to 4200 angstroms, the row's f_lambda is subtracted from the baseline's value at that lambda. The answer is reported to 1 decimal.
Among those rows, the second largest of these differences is 2.0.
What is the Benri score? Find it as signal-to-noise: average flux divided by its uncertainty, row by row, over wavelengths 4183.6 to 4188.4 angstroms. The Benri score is 5.7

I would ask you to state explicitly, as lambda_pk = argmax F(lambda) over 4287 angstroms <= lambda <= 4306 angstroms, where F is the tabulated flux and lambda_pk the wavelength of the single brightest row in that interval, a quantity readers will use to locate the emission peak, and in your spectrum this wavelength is 4288.42 angstroms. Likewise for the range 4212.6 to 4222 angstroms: 4213.06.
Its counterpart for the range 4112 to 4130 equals 4123.80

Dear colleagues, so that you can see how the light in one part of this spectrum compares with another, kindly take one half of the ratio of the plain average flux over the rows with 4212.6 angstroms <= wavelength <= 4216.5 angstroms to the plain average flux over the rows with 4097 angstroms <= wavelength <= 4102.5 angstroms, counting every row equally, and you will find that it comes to 0.72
